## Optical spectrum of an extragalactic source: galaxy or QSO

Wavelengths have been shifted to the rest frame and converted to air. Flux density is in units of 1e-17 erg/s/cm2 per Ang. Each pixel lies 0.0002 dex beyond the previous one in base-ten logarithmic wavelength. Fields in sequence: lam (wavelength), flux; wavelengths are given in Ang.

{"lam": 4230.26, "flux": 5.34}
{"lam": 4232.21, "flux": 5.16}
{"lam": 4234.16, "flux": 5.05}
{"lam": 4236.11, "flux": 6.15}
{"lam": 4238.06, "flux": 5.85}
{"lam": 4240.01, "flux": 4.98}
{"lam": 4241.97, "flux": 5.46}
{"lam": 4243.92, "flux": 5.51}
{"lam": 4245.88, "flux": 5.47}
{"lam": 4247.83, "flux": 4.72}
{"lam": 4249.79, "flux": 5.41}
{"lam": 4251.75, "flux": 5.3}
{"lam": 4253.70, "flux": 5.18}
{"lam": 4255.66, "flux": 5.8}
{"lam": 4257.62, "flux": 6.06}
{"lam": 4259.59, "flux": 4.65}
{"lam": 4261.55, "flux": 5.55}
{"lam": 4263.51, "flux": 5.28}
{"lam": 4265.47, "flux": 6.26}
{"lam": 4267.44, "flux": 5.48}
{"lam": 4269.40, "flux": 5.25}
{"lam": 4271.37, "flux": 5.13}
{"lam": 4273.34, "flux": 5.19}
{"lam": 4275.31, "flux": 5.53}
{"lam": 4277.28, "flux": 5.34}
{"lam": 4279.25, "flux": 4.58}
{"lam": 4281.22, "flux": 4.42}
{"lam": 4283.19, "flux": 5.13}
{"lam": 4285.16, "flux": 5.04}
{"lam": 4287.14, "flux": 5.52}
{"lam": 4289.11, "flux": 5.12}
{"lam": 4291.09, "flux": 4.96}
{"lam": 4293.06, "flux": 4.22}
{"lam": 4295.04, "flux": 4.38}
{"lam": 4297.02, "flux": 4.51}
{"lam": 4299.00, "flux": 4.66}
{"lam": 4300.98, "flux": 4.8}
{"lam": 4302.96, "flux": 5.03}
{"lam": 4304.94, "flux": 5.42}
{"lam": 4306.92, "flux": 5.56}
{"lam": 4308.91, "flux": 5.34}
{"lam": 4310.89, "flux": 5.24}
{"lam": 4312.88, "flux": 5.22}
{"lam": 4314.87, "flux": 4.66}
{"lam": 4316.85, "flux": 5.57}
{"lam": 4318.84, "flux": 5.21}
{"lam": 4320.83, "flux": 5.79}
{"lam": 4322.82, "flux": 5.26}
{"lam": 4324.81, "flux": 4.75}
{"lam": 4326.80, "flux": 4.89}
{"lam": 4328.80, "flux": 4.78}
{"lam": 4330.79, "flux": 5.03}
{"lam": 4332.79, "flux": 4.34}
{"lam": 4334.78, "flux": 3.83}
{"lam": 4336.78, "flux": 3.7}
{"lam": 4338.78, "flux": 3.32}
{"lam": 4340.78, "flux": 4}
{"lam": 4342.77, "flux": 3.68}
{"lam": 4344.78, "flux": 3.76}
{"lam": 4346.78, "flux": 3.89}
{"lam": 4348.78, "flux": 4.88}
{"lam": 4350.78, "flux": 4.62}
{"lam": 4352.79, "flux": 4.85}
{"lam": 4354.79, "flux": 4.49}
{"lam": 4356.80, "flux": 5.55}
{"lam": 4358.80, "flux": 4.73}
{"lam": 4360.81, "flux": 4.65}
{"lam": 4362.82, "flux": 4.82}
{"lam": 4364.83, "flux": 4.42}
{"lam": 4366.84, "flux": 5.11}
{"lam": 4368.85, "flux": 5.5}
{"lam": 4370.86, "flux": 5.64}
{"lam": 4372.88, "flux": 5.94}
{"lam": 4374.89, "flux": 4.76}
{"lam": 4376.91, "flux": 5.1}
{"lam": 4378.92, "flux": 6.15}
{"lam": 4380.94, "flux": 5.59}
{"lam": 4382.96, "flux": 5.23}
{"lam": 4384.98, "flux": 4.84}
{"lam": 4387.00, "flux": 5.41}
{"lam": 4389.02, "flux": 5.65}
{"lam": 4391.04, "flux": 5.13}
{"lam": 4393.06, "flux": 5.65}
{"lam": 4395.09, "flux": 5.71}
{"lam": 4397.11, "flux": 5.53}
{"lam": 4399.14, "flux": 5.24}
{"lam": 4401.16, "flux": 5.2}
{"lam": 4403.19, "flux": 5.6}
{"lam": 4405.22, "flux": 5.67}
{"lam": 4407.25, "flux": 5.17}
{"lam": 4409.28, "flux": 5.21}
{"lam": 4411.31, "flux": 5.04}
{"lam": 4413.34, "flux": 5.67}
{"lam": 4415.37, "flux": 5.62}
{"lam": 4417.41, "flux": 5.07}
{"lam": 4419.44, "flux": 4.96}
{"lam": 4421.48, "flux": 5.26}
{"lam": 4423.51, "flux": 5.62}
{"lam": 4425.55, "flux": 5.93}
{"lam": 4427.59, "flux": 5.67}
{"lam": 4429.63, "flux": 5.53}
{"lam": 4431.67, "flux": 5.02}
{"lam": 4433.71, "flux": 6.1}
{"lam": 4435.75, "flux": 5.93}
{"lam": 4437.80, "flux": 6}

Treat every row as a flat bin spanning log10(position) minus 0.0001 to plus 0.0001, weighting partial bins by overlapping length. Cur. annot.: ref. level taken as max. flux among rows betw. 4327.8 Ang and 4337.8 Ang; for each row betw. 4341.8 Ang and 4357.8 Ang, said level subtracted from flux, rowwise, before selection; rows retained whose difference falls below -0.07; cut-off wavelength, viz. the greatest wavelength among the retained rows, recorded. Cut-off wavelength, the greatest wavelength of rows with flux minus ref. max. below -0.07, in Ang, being 4354.79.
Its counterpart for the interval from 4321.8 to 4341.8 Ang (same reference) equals 4340.78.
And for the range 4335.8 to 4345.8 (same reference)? 4344.78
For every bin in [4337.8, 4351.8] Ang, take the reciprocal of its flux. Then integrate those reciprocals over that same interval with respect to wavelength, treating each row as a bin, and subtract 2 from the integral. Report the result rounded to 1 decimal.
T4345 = 1.5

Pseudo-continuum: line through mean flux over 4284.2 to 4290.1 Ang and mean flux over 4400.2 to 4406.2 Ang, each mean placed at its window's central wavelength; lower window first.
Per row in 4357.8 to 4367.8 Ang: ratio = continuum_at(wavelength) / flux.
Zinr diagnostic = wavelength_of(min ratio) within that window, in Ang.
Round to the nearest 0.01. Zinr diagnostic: 4366.84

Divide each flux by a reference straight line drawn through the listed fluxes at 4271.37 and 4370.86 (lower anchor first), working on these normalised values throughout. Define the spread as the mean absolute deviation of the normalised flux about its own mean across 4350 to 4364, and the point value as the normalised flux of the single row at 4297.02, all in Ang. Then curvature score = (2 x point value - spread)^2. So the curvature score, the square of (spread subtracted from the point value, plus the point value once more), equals 2.80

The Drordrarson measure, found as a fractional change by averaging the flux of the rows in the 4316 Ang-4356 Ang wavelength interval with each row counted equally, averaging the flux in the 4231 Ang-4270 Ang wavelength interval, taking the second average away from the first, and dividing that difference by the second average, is -0.17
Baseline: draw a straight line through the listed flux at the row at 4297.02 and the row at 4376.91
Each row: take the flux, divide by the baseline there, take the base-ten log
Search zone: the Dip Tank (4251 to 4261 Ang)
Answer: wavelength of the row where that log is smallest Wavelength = 4259.59 Ang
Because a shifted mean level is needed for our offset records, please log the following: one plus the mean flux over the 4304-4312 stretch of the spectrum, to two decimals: 6.39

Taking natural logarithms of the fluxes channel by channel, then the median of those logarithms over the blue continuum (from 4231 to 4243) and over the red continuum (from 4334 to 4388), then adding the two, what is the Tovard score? 3.24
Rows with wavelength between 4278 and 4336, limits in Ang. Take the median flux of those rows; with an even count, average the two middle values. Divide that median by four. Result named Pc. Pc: 1.26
